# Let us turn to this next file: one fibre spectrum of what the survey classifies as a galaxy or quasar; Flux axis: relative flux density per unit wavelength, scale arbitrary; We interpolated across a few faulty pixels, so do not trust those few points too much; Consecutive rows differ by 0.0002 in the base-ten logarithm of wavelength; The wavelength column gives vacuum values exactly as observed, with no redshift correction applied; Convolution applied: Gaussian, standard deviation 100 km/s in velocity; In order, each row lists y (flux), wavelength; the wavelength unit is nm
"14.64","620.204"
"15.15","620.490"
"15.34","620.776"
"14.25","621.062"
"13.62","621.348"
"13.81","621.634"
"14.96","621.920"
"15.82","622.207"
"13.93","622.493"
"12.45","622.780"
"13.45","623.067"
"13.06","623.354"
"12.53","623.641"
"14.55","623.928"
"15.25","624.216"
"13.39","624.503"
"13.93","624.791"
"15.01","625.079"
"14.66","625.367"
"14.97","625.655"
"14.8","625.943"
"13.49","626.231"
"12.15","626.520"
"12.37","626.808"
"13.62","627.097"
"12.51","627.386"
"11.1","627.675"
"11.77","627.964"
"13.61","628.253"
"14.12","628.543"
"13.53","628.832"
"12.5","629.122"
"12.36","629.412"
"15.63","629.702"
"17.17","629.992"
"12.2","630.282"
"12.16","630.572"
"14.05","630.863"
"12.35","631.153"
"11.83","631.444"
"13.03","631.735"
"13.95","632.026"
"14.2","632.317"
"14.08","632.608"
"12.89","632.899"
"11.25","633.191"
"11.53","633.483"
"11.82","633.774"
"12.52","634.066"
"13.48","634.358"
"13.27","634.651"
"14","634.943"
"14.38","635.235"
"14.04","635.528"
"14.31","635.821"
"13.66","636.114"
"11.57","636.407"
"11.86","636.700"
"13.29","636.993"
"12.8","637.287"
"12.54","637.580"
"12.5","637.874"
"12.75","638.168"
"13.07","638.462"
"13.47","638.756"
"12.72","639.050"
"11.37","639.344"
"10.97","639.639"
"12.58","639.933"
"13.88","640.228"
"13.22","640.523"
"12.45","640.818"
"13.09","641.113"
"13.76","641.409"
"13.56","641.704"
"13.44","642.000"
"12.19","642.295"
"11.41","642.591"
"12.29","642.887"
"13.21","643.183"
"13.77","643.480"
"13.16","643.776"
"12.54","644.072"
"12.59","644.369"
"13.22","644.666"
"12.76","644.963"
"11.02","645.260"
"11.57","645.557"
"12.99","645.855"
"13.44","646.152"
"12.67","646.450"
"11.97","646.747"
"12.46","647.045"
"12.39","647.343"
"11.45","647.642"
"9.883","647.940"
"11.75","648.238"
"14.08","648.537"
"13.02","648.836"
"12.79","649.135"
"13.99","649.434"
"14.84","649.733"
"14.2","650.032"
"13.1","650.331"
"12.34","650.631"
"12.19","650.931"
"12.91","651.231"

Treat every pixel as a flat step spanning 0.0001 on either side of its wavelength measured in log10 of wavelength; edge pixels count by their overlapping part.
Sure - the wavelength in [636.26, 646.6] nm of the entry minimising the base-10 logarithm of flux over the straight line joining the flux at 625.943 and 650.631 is 639.639 nm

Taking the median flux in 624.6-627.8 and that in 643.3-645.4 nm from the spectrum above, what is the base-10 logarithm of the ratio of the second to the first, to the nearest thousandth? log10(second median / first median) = -0.028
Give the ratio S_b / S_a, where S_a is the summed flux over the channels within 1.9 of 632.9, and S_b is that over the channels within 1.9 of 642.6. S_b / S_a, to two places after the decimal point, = 1.01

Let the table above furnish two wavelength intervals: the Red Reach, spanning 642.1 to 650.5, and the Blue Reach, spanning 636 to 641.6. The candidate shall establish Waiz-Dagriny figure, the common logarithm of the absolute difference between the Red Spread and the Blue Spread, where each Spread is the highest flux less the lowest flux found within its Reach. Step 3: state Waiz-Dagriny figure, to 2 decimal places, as 0.31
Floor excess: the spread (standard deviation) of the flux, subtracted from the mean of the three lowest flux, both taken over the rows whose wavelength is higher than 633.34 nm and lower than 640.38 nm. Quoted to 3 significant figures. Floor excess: 10.3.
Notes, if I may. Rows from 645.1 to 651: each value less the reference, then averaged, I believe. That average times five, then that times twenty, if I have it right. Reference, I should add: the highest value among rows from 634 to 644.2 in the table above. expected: -177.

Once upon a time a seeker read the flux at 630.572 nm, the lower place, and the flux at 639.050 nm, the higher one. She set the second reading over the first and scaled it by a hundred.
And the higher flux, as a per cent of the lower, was 105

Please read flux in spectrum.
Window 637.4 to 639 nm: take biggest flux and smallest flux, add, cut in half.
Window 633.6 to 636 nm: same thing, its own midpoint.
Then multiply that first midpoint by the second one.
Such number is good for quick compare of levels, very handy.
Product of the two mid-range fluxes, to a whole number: 170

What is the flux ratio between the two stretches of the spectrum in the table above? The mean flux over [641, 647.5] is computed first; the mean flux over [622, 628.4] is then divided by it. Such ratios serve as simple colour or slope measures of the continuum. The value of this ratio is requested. 1.07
